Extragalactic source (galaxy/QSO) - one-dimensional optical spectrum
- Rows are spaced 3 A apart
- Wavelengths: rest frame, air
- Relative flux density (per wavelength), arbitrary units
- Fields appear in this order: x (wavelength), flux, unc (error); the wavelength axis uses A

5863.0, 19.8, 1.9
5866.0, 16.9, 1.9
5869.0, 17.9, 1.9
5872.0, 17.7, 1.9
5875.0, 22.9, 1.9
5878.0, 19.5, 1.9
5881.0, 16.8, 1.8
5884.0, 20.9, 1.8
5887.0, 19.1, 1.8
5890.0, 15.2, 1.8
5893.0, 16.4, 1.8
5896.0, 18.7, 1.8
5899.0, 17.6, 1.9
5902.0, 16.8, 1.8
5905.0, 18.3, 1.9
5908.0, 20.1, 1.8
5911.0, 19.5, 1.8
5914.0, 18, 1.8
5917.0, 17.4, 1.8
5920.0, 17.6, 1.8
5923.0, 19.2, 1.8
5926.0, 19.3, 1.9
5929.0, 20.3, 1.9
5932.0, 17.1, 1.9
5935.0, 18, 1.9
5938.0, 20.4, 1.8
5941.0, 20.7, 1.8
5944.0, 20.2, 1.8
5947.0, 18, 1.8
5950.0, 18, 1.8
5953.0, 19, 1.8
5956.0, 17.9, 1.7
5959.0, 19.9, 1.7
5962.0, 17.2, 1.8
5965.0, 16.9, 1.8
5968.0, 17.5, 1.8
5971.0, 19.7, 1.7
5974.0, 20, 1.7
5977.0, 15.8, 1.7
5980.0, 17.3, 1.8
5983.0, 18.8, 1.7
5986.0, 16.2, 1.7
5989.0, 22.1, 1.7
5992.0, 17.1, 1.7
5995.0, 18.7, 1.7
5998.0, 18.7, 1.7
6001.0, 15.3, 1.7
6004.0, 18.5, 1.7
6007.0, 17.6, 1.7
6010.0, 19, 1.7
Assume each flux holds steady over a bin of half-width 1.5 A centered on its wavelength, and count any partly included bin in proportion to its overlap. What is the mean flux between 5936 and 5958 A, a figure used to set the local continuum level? 19.2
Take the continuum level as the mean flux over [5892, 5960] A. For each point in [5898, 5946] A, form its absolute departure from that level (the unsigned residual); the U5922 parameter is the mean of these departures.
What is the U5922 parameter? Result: 1.18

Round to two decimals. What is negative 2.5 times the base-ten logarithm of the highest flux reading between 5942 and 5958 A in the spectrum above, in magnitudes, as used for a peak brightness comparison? -3.26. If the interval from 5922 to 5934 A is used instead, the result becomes -3.27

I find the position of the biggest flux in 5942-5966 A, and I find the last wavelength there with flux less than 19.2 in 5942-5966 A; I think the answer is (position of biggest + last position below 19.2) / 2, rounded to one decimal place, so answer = 5954.5 A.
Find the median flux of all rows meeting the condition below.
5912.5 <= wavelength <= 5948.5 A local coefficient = 18.6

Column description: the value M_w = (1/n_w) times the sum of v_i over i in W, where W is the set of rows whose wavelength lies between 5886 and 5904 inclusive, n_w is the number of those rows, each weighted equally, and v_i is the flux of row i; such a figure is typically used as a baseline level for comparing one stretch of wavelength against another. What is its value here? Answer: 17.3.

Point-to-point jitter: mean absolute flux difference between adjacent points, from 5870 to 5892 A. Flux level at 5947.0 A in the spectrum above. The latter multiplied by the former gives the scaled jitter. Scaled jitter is 63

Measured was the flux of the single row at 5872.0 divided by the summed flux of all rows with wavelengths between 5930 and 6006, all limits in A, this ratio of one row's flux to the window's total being 0.0386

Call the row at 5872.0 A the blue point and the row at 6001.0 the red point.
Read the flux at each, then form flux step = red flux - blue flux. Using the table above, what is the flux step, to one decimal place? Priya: -2.4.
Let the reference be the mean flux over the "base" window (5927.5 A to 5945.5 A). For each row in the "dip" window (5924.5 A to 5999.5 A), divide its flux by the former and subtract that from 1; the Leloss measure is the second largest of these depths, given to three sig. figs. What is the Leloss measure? 0.167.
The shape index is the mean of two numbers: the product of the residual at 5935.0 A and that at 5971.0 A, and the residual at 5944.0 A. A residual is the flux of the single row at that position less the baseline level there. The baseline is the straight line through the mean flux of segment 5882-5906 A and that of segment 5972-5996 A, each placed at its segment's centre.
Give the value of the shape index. 1.0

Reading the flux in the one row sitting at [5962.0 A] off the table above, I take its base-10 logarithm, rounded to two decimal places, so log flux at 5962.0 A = 1.24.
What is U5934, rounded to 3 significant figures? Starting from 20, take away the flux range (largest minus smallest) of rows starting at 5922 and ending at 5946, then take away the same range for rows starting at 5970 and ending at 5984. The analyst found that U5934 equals 12.2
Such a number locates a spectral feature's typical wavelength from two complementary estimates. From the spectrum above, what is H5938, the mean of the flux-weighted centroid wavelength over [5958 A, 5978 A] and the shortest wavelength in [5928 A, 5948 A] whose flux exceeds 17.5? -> 5948.5 A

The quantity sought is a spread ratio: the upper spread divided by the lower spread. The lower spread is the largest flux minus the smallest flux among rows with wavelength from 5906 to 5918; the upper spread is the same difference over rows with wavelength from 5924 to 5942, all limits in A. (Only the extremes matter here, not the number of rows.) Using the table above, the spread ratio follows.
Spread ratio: 1.33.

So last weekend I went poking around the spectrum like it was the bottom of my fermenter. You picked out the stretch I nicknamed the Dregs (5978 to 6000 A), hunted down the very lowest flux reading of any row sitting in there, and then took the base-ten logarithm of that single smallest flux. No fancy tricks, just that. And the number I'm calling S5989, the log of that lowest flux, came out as 1.210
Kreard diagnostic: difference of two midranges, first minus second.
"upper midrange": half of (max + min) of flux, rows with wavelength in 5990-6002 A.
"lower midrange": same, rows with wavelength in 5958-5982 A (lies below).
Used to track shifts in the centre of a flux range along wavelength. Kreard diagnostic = -0.9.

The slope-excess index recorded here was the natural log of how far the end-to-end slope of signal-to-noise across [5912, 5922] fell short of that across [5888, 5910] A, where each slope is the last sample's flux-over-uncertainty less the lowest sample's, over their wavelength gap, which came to -1.67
